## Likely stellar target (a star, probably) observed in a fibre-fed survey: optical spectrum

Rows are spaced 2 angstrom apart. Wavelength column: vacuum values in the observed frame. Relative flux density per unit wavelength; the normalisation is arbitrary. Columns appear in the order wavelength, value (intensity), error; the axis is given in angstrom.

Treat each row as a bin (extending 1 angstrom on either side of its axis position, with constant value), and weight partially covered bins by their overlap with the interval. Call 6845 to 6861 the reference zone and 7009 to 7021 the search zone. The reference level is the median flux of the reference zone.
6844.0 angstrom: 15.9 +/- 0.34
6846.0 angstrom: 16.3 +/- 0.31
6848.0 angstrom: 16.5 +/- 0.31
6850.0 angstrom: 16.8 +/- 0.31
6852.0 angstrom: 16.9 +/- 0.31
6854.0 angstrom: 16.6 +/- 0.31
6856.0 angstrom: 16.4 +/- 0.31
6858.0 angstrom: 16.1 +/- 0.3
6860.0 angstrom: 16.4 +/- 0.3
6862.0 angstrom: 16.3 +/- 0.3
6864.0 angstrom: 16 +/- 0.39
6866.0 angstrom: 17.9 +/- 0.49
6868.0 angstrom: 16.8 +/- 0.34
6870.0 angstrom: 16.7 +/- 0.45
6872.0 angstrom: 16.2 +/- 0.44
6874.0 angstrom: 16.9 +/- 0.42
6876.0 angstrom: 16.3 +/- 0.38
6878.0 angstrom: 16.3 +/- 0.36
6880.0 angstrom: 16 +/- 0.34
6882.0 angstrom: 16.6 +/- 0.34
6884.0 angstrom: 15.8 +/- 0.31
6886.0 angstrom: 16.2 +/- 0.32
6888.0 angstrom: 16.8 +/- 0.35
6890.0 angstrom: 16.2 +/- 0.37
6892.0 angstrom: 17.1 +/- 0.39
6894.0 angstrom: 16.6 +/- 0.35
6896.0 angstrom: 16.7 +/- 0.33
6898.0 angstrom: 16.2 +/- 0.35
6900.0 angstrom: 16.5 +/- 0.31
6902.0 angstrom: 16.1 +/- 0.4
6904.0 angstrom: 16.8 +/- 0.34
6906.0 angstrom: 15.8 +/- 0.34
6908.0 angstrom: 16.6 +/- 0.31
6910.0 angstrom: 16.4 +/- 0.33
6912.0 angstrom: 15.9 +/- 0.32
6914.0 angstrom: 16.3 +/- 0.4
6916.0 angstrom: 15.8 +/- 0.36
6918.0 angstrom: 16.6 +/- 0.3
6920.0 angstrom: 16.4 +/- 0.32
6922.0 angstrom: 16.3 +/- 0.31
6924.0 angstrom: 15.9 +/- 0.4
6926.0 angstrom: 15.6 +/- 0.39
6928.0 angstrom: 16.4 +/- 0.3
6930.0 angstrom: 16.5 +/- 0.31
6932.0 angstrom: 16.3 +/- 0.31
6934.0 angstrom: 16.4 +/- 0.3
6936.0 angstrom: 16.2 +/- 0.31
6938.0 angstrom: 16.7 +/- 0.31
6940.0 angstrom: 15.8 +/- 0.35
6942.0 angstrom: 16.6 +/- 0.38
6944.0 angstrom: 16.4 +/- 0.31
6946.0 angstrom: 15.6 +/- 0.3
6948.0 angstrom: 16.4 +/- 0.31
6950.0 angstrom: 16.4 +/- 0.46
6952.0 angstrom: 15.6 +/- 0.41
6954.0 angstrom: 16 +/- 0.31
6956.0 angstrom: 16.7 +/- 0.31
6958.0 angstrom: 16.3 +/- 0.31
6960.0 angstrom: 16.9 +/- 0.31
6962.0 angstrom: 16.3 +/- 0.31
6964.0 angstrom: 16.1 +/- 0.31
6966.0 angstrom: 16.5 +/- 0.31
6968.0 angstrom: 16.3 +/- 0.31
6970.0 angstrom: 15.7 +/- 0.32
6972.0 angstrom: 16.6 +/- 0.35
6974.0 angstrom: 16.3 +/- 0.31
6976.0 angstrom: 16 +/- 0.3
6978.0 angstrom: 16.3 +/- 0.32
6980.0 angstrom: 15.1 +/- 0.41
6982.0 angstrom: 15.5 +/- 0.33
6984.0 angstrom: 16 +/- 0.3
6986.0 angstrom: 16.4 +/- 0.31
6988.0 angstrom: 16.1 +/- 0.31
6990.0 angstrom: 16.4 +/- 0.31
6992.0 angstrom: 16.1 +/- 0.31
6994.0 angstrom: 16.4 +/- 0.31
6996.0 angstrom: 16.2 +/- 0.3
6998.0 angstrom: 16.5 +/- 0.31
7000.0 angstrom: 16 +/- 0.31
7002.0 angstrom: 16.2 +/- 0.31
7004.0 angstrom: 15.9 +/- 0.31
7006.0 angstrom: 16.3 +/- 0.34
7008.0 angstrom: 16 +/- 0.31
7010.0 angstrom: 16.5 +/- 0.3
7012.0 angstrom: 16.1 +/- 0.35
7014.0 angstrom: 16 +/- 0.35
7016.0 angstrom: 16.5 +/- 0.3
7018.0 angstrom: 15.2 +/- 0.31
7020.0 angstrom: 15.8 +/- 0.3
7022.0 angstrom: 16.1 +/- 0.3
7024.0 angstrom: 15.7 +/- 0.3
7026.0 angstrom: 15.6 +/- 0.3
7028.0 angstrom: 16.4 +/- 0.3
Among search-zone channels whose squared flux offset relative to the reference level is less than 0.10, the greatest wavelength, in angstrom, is 7016.0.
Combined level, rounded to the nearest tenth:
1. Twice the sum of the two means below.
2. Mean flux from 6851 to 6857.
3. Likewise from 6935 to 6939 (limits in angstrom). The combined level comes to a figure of 66.2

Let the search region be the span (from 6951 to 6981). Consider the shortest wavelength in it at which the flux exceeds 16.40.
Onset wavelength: 6956.0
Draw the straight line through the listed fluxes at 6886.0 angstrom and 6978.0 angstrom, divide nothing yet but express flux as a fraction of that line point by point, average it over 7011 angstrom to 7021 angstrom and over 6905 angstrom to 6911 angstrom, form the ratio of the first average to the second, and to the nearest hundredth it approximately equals 0.97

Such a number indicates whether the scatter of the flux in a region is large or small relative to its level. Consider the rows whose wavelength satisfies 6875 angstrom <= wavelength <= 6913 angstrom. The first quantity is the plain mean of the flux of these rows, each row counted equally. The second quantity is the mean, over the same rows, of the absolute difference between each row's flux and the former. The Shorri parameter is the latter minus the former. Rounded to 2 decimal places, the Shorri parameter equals -16.07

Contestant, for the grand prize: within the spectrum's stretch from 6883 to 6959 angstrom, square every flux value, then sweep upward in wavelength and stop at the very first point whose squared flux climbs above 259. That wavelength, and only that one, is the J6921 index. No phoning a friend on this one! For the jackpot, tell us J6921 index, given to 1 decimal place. 6886.0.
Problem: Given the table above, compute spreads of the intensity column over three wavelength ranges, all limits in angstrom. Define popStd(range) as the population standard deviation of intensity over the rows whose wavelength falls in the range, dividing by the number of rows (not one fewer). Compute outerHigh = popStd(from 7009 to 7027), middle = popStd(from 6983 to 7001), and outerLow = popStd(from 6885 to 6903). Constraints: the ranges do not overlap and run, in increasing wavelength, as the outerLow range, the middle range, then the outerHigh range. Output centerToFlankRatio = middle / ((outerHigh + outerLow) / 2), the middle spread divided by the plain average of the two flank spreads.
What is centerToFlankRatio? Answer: 0.51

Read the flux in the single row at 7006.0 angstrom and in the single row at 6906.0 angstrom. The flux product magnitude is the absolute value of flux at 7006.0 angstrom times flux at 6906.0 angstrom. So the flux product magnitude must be 258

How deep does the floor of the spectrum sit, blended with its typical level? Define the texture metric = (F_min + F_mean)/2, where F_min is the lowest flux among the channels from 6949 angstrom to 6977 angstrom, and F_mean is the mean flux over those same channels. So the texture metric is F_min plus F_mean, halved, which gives 15.9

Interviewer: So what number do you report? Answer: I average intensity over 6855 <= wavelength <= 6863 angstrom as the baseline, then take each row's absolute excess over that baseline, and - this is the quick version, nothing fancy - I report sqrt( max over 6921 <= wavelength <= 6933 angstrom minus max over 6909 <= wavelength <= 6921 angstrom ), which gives 0.4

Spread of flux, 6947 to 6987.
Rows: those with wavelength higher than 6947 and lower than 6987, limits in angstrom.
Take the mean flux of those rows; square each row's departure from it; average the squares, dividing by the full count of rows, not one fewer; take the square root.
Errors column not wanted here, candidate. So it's 0.42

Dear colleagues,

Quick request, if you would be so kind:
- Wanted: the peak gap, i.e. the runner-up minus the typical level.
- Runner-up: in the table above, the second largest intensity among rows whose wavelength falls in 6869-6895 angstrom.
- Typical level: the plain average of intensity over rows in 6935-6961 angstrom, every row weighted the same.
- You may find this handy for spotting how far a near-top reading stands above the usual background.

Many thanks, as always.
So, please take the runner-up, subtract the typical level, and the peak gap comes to 0.62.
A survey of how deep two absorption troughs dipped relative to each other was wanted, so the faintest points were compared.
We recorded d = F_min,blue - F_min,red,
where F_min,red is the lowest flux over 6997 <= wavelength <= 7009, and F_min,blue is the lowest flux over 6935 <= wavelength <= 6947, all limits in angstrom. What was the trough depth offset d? -0.30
